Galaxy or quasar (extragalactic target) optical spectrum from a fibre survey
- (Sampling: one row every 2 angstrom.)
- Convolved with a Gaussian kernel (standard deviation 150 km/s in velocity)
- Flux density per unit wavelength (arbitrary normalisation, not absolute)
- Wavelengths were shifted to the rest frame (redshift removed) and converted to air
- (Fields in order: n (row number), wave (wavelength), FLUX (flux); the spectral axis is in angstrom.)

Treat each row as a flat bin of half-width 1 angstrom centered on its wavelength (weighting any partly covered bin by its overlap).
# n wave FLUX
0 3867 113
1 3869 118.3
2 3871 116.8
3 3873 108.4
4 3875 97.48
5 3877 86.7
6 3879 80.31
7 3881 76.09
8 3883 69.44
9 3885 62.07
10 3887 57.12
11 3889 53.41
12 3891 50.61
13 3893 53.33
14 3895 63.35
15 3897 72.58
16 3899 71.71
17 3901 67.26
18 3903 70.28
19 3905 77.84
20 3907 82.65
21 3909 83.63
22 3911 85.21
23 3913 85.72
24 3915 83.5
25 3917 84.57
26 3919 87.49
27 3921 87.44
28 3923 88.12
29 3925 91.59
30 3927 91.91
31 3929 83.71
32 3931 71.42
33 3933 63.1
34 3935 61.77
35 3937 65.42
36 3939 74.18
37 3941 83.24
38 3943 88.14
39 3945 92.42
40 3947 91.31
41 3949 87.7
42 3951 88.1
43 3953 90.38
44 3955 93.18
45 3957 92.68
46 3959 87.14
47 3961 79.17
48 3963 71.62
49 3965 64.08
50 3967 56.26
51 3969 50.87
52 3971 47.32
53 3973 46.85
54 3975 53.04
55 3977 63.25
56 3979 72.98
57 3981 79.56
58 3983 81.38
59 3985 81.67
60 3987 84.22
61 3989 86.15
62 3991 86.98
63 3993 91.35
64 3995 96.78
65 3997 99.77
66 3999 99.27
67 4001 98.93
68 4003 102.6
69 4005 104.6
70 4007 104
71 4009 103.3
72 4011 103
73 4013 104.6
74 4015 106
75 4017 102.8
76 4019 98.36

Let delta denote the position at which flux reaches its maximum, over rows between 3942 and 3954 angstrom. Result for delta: 3945 angstrom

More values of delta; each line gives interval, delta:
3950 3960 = 3955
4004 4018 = 4015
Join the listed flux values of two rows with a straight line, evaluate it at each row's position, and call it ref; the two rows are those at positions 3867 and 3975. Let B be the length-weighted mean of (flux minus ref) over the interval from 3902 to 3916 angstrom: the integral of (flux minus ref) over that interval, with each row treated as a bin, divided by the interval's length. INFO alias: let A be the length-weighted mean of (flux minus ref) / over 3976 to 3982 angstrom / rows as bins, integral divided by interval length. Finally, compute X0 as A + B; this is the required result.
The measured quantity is 13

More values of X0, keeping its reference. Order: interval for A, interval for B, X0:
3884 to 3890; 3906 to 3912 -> -50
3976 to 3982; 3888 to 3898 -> -19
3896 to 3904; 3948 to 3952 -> -3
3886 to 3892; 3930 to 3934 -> -57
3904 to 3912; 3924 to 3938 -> -10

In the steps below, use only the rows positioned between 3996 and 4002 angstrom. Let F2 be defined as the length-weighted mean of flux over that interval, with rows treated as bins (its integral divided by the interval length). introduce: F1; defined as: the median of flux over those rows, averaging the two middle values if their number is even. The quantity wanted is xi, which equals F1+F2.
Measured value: 199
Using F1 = 99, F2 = 99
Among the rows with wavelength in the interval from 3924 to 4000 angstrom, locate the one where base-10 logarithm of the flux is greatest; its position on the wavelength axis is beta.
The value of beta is 3997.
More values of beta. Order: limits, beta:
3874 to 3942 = 3875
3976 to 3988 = 3987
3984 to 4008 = 4005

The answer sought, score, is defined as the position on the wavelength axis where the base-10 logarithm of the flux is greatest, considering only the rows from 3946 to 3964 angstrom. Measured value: 3955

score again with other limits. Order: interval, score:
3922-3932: 3927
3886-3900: 3897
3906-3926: 3925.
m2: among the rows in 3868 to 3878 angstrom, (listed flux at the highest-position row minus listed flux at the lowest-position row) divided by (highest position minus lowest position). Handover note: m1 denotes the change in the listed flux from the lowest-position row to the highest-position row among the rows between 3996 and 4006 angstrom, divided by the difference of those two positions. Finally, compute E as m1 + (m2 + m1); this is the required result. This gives -3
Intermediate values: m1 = 0.6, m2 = -4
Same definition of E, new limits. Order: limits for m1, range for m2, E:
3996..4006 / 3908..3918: 1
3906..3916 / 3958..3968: -4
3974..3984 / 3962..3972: 4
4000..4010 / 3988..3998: 3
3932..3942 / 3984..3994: 6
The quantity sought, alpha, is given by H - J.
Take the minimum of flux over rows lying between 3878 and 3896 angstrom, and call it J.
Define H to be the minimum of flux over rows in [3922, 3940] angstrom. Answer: 11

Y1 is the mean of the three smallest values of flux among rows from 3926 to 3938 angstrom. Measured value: 63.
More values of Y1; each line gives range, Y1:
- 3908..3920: 84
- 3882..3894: 52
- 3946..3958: 89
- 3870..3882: 81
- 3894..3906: 67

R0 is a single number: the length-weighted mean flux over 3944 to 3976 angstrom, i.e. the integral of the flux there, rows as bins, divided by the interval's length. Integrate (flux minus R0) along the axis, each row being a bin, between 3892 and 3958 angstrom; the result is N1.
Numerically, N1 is 392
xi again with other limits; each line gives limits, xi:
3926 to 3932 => 166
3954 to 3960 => 184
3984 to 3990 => 168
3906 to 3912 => 167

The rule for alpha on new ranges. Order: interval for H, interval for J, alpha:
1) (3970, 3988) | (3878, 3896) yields -4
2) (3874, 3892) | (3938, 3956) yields -24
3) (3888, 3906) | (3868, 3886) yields -11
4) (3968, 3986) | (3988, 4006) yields -39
